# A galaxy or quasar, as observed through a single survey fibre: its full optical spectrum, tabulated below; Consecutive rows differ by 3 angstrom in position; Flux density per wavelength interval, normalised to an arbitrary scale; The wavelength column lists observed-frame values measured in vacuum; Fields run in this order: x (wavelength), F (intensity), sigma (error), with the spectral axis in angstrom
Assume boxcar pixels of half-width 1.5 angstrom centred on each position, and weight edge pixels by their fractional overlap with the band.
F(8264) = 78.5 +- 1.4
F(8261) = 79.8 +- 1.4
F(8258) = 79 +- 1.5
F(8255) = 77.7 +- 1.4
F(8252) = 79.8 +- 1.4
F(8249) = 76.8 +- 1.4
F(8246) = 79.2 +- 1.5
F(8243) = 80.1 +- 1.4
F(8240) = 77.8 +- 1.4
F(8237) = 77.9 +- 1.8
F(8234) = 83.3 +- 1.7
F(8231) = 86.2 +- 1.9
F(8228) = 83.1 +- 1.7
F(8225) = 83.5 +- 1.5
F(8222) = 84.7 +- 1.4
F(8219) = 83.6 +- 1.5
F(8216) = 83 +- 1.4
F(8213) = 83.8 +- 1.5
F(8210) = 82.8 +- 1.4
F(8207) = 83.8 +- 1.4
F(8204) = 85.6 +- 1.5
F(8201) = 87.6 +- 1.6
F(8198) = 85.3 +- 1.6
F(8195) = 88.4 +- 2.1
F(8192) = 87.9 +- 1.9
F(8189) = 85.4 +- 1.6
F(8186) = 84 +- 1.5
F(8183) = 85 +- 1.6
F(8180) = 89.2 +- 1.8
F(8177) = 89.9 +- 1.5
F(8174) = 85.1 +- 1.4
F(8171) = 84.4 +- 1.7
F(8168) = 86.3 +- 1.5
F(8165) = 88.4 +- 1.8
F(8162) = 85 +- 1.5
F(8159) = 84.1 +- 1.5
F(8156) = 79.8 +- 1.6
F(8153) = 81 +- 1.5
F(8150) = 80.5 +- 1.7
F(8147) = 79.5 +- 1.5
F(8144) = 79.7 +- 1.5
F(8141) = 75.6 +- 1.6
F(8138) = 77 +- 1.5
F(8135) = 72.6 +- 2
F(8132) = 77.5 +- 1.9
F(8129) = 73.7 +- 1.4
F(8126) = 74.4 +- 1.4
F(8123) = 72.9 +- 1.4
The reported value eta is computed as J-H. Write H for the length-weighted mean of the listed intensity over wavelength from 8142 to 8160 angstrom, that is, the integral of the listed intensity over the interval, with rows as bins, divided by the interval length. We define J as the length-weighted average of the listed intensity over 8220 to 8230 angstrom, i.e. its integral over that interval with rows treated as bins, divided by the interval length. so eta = 3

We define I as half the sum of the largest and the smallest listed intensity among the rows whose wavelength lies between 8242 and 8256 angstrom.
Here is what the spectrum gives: 78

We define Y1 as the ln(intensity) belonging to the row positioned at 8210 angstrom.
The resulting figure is 4.42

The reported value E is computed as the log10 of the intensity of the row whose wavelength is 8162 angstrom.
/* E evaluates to 1.93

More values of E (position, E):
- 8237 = 1.89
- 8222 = 1.93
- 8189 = 1.93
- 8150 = 1.91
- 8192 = 1.94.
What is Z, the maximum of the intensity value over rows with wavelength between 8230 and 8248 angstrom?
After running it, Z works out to 86.2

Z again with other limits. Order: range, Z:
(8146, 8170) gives 88.4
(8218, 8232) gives 86.2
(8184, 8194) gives 87.9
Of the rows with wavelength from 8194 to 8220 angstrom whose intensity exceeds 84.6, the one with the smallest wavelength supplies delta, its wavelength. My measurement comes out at 8195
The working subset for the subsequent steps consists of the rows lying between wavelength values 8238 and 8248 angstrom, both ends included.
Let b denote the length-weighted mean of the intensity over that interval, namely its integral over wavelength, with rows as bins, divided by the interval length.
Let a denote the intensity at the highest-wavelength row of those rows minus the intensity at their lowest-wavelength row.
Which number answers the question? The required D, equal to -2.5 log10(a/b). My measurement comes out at 4.4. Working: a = 1.4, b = 79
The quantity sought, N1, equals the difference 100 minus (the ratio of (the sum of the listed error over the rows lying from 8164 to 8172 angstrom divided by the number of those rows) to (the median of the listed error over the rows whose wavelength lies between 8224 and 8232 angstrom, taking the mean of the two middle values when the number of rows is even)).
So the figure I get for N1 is 99.0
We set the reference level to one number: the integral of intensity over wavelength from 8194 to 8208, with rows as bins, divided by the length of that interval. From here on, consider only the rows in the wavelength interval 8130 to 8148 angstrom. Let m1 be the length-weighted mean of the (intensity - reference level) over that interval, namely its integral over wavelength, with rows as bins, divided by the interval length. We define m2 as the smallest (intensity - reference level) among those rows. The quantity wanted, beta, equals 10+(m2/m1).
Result 11.5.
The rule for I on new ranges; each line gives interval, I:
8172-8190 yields 87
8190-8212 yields 86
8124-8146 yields 76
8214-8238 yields 82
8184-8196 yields 86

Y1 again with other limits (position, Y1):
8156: 4.38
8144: 4.38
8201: 4.47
